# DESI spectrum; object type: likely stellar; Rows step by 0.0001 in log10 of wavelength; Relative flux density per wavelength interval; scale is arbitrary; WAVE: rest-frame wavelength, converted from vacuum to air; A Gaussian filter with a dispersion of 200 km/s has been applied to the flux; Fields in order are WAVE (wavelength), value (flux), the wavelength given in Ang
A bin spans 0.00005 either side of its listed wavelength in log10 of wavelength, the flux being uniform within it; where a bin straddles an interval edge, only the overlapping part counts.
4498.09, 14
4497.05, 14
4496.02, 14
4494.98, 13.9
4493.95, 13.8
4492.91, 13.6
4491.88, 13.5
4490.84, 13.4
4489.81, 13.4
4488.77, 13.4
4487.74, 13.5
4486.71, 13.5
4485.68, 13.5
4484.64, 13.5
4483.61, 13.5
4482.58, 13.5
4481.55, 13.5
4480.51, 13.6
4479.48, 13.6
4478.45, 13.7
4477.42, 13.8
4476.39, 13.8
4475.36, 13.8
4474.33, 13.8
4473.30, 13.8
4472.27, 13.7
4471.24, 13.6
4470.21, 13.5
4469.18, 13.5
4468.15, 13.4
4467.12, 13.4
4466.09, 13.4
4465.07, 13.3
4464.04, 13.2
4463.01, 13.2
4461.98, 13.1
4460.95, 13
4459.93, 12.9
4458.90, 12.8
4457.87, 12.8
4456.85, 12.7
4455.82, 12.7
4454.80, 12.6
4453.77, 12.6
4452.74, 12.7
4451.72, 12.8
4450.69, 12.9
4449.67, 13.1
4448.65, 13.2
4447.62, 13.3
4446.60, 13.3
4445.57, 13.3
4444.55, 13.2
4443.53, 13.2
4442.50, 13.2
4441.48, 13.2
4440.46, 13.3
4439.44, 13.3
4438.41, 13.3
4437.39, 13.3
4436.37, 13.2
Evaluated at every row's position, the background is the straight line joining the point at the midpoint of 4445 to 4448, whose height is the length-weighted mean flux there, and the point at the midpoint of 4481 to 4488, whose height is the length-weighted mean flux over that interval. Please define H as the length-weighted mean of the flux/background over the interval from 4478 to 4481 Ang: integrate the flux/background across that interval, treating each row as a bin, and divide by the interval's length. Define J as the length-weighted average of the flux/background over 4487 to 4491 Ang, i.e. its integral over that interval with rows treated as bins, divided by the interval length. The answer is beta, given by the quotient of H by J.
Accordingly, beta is 1.02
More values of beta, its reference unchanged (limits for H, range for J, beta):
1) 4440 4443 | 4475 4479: 0.97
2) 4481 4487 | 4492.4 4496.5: 0.98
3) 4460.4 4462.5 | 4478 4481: 0.96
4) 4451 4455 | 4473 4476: 0.92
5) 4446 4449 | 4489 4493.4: 1.00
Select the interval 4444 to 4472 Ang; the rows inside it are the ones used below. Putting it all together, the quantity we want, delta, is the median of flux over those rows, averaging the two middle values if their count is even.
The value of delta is 13.2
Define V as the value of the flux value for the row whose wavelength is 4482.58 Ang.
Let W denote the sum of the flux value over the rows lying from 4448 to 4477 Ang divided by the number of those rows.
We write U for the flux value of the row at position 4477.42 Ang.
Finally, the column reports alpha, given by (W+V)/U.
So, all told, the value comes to 1.93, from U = 13.8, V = 13.5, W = 13.2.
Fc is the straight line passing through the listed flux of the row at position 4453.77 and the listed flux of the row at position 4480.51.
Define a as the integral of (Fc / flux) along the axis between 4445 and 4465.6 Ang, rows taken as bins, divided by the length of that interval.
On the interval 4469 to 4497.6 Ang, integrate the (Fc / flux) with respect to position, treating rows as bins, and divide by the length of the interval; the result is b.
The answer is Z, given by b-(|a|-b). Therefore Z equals 1.03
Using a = 0.98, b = 1.005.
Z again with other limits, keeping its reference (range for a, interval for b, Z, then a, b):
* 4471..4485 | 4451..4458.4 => 1.00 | 0.99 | 0.994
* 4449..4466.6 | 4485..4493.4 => 1.08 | 0.99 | 1.033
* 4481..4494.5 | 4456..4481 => 0.94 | 1.03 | 0.983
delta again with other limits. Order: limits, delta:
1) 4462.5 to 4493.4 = 13.5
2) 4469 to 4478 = 13.8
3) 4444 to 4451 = 13.2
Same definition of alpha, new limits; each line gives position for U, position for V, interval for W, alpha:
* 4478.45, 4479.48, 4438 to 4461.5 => 1.94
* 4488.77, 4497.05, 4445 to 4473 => 2.02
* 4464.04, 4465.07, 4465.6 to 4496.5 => 2.04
